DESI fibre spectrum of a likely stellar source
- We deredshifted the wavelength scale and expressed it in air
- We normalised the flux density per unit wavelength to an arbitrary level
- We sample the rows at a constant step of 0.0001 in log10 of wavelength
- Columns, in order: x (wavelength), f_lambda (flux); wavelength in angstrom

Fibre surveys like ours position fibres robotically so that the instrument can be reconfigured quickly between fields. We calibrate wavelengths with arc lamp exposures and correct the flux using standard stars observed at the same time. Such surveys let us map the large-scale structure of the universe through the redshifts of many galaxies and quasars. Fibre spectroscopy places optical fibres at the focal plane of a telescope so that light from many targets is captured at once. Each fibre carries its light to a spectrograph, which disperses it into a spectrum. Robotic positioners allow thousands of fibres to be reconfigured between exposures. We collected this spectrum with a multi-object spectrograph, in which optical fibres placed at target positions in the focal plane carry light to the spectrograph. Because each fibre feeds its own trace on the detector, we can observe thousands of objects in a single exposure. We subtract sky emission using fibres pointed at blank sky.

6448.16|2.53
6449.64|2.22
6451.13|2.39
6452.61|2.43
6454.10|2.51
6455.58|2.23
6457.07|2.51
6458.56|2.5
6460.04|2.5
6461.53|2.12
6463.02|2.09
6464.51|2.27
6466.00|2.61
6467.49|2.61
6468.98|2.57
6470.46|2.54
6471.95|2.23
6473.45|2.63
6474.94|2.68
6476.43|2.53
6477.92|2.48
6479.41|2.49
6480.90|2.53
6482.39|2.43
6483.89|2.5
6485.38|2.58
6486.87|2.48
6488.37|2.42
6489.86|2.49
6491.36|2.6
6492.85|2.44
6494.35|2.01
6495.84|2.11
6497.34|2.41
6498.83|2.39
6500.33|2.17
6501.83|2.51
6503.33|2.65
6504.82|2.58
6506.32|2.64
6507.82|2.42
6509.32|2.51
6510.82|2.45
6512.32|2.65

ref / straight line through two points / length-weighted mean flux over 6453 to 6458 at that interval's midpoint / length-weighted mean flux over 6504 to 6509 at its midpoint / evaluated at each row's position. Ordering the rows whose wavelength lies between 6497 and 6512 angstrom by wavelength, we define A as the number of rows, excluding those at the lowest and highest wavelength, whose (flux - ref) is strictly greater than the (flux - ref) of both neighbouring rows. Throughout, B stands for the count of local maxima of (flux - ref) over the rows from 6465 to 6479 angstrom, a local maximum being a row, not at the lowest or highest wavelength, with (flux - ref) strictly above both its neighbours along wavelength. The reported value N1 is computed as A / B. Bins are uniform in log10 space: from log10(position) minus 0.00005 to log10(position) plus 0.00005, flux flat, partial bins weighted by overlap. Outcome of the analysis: 3.0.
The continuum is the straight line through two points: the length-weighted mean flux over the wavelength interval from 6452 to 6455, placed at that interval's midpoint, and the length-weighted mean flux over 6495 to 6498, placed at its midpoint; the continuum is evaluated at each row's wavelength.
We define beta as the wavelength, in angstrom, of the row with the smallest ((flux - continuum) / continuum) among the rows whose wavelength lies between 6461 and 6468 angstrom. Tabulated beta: 6463.02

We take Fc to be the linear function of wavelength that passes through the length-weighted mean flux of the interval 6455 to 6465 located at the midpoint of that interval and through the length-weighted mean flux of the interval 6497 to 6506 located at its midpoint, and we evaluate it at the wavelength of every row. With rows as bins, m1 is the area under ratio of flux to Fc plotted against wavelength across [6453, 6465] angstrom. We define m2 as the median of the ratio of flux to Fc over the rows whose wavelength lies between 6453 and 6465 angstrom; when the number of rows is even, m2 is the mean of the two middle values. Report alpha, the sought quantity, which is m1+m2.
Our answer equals 13.18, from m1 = 12.2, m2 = 1.03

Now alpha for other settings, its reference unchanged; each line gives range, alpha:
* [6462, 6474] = 13.52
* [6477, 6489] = 13.50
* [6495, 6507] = 12.84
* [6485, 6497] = 12.82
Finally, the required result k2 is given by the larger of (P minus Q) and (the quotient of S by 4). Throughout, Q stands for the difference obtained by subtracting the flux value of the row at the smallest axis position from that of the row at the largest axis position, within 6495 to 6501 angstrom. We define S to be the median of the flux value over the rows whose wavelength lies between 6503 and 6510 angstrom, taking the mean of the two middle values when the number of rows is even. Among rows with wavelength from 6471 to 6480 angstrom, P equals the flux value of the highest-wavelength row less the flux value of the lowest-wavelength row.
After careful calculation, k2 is 0.645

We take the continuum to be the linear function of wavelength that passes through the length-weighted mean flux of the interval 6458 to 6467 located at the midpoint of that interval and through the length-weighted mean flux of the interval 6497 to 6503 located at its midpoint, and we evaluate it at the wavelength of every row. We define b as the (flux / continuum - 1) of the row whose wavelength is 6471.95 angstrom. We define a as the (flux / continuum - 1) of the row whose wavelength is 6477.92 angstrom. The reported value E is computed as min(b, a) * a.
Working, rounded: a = 0.048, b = -0.06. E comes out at -0.003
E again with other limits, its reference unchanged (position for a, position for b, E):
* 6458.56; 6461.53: -0.006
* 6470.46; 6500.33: -0.007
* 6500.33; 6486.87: 0.008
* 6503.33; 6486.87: 0.005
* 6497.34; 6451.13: 0.000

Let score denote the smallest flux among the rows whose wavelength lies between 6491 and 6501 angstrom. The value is 2.01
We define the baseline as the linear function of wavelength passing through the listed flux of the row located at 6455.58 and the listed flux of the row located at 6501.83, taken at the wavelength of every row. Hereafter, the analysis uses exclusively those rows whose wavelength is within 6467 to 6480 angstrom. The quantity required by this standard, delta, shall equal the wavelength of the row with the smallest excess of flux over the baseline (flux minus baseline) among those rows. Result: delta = 6471.95 angstrom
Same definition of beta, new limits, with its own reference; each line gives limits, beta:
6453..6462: 6461.53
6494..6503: 6494.35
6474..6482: 6477.92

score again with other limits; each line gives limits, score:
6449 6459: 2.22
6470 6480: 2.23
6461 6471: 2.09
